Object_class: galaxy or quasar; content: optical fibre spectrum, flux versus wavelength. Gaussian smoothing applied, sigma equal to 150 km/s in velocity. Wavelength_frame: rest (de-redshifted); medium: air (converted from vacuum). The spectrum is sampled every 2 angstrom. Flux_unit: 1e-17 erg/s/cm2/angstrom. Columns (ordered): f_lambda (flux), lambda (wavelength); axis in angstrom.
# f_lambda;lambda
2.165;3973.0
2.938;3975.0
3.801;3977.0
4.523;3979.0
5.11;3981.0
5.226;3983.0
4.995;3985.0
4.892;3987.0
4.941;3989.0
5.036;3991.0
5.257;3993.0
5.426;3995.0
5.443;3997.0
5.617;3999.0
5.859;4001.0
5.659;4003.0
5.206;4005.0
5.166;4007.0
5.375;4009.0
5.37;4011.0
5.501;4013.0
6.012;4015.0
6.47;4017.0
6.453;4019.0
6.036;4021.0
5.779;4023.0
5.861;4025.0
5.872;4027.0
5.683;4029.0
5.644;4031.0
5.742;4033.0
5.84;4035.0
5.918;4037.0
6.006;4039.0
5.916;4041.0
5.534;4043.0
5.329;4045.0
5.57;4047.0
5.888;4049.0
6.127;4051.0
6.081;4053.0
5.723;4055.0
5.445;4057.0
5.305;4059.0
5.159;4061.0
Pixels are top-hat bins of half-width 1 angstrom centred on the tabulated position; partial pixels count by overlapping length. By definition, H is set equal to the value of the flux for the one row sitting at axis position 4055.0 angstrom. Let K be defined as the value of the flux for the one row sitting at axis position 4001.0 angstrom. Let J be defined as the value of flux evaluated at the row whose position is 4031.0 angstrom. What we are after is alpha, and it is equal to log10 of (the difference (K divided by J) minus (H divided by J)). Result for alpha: -1.6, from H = 5.723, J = 5.644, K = 5.859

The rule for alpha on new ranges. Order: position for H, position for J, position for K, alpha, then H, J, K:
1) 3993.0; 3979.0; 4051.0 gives -0.7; 5.257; 4.523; 6.127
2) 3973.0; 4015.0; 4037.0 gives -0.2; 2.165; 6.012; 5.918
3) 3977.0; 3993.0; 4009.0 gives -0.5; 3.801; 5.257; 5.375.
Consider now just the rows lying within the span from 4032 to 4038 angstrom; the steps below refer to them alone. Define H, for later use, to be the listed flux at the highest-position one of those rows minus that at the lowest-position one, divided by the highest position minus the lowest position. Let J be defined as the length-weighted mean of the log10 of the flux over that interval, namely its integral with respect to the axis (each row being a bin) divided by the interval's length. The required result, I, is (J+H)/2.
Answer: 0.405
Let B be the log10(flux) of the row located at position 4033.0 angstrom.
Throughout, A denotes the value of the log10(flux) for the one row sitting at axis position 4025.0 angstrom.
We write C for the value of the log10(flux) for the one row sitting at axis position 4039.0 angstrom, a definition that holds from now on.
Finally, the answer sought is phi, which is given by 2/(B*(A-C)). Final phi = -248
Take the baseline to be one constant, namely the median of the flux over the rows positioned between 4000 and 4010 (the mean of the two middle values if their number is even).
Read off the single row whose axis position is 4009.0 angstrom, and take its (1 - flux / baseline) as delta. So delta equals 0.000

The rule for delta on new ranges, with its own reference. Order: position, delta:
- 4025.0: -0.090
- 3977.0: 0.293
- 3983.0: 0.028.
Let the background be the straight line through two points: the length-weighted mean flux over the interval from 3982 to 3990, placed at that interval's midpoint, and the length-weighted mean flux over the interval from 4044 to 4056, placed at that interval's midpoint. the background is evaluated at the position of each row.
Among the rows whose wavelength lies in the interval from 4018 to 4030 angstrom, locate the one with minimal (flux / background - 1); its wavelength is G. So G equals 4029.0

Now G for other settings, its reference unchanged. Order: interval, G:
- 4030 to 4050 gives 4045.0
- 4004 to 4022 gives 4007.0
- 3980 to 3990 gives 3987.0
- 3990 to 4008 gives 4007.0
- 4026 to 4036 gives 4031.0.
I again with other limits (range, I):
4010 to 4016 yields 0.455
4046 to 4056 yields 0.394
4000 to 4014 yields 0.353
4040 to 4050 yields 0.374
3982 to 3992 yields 0.338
